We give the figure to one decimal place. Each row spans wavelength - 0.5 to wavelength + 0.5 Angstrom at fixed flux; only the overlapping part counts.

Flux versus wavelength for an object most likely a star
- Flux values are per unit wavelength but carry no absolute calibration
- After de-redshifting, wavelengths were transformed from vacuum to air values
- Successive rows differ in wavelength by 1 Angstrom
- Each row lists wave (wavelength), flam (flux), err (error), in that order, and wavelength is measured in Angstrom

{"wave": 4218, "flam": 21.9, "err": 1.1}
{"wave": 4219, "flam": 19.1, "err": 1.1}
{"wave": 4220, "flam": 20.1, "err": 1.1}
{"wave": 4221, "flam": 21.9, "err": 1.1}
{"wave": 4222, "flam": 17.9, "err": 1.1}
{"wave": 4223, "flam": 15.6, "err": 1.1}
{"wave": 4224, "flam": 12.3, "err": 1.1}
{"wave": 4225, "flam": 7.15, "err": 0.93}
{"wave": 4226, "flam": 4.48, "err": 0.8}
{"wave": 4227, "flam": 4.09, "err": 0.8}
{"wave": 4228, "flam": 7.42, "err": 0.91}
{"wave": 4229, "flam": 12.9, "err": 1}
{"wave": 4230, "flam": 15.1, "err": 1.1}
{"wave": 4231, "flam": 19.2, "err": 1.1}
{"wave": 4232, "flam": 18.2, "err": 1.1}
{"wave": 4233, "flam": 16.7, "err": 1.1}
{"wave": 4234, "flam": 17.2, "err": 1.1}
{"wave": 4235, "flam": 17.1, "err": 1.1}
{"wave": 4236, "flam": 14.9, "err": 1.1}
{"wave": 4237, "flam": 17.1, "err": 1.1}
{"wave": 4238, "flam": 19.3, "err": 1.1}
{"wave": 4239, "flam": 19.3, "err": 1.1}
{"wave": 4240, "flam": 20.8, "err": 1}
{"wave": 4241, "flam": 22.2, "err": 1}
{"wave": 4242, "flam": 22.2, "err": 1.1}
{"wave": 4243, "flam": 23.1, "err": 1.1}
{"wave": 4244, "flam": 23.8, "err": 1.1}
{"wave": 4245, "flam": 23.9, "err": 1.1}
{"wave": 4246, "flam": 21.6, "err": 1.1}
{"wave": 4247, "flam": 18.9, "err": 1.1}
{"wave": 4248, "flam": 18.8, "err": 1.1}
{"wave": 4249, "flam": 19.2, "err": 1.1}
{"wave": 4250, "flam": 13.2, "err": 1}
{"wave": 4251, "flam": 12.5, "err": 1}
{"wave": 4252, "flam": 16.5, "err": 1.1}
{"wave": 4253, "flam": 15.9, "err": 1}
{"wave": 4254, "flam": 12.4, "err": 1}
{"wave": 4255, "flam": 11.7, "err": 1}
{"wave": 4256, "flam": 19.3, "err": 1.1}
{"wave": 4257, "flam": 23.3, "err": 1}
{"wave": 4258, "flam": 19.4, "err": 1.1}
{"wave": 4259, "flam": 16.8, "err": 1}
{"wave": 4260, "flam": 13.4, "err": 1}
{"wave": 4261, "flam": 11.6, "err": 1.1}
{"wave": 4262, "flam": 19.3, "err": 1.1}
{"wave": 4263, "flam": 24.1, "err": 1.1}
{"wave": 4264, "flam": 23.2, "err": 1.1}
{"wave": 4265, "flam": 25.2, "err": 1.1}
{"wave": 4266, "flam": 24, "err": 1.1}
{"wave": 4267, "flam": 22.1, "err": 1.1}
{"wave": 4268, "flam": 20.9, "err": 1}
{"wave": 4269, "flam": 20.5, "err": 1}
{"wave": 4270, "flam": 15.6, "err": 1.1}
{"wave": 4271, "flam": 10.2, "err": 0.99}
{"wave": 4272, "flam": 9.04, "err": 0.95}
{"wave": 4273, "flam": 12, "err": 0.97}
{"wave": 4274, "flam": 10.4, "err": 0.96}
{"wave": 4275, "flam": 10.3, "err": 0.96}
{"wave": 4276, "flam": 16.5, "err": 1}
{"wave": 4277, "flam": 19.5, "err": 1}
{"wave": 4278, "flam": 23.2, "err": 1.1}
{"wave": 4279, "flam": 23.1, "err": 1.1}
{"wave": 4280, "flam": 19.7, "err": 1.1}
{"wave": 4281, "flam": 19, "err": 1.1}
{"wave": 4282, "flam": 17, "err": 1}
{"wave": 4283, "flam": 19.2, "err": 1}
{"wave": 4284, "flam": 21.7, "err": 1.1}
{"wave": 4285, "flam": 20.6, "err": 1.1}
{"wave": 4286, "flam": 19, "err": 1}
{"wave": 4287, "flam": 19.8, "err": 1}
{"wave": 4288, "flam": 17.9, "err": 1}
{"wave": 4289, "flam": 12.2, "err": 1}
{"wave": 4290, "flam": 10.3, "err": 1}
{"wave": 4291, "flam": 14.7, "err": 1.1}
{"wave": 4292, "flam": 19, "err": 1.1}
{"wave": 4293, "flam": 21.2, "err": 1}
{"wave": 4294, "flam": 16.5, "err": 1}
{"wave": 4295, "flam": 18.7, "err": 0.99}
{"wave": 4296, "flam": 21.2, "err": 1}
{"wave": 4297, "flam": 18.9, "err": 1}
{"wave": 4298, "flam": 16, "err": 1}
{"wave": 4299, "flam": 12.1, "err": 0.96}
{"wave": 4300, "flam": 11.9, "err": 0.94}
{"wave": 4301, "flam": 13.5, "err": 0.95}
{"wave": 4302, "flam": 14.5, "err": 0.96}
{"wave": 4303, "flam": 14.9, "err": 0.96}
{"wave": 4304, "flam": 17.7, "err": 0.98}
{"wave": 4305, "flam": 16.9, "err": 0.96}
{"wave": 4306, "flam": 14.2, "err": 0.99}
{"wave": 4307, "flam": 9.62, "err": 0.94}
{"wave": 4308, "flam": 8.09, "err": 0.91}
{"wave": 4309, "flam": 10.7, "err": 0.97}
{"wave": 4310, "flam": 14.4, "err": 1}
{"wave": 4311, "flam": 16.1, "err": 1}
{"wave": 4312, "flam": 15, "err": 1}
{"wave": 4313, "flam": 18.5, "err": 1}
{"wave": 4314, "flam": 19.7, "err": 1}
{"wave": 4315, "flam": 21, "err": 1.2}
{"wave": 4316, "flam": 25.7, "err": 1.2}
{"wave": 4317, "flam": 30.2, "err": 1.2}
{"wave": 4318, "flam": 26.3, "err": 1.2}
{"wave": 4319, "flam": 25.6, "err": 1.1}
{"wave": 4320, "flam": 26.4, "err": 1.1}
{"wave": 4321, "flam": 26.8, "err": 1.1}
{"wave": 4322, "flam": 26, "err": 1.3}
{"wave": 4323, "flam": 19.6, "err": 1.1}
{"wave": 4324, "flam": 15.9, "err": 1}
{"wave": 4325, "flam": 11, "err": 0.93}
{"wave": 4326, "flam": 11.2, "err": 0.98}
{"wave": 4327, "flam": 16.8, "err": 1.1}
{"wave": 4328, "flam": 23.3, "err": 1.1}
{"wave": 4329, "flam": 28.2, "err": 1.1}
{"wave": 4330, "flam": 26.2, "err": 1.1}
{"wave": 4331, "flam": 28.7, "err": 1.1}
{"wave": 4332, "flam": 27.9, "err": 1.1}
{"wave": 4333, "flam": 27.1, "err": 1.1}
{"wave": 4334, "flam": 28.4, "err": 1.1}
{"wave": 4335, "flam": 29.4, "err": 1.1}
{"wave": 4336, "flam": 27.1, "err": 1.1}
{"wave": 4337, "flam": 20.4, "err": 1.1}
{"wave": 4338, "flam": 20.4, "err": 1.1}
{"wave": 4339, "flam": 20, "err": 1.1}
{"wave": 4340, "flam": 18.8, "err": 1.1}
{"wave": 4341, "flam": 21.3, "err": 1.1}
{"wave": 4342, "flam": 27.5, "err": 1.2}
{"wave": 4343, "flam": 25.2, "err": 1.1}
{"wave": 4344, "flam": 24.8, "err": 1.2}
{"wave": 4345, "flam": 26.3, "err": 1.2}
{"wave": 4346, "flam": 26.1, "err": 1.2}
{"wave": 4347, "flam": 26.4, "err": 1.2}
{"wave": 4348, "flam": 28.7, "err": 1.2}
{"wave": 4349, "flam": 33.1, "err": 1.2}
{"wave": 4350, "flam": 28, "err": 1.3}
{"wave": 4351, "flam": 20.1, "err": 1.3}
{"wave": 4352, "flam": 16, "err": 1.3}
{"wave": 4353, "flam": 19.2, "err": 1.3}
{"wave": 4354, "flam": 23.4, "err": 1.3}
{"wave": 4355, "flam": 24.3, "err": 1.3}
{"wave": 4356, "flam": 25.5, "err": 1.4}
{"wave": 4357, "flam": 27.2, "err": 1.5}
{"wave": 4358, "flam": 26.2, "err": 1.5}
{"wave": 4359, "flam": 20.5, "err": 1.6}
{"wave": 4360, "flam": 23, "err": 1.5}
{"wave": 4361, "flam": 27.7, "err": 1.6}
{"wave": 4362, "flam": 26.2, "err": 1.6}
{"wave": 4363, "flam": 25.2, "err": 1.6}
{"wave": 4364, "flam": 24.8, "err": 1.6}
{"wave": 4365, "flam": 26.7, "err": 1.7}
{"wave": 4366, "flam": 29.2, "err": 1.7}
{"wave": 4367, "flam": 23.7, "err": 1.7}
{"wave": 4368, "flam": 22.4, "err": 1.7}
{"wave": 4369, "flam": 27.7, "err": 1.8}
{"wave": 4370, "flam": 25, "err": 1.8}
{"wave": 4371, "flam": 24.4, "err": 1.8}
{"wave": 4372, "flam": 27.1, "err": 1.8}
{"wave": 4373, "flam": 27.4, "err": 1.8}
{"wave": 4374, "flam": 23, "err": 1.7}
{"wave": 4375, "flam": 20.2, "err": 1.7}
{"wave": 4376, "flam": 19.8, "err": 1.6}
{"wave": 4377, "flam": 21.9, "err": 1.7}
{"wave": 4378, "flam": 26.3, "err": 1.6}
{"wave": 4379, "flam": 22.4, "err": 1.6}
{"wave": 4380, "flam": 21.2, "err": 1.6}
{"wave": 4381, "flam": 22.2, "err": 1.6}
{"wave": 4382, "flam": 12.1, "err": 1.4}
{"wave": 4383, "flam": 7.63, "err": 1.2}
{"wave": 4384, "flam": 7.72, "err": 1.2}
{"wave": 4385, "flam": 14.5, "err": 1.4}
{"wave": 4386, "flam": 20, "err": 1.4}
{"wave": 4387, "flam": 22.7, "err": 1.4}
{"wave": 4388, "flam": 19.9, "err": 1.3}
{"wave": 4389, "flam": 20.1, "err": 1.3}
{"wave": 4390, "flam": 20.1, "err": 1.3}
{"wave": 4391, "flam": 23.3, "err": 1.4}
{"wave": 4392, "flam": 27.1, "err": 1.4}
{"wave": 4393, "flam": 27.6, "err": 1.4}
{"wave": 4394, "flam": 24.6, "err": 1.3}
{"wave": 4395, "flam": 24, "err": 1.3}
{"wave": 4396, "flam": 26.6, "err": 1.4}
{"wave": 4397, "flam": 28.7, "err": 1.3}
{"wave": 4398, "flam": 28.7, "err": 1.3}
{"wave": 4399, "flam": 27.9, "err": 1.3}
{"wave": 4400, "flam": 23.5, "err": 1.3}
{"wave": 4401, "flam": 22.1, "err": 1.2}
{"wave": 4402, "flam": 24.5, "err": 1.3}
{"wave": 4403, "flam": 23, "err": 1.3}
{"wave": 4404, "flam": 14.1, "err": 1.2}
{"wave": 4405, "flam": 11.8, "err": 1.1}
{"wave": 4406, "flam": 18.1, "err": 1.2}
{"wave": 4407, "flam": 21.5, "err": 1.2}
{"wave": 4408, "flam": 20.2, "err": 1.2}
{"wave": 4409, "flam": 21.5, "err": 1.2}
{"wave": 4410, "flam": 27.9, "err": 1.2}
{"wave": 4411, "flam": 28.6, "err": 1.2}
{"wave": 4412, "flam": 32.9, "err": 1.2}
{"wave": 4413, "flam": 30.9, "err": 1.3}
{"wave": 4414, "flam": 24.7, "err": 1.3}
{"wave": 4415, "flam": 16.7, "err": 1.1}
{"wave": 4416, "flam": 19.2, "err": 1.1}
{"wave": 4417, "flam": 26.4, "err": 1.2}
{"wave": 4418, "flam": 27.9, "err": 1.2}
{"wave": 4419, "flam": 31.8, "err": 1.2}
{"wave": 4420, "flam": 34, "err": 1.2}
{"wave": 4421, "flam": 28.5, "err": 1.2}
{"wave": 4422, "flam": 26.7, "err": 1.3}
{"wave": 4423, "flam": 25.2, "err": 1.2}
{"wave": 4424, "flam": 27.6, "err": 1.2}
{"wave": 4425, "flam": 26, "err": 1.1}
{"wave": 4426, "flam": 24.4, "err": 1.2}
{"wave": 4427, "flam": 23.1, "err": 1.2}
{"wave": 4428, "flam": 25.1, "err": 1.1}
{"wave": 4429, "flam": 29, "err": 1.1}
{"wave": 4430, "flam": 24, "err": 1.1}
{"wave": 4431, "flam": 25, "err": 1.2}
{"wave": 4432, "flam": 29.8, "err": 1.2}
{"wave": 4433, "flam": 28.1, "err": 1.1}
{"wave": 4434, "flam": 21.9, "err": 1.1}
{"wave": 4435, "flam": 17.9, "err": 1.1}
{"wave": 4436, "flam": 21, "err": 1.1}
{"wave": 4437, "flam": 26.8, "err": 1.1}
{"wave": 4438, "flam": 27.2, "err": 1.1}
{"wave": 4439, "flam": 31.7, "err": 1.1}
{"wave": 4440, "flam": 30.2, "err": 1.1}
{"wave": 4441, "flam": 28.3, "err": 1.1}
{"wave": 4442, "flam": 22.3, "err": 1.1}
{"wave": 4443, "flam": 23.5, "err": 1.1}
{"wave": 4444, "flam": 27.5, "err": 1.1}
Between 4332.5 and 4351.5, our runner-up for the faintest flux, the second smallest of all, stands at 20.0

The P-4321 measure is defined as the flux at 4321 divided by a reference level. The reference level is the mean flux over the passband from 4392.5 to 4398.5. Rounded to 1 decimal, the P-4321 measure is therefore 1.0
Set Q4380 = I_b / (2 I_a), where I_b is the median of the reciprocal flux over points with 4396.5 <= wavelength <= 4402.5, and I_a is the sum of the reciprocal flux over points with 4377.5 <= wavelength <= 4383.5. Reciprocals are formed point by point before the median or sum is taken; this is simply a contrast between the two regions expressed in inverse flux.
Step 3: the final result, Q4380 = 0.049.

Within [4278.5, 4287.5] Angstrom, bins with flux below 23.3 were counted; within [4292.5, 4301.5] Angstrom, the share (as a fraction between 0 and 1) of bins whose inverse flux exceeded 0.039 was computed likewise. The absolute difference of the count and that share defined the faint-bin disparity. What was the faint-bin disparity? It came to 8.0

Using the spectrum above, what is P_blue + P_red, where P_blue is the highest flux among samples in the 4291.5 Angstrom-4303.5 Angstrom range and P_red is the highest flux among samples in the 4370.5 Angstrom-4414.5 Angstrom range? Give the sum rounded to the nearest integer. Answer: 54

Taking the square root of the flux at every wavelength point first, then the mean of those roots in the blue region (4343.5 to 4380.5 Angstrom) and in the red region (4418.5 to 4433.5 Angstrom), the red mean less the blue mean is 0.26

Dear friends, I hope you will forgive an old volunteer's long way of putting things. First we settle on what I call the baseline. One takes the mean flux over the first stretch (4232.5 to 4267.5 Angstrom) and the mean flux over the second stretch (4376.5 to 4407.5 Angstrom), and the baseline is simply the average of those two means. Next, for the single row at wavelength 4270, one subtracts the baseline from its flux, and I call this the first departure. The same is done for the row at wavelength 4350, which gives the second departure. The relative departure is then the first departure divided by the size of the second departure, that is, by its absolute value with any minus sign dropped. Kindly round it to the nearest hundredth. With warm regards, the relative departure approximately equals -0.55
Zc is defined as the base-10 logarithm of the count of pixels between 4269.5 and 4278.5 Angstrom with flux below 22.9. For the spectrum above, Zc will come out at 0.90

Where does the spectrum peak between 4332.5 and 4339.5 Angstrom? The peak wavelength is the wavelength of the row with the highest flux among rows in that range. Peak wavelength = 4335 Angstrom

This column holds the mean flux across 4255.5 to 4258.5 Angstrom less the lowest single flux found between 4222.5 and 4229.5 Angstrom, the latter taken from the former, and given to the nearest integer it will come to 17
